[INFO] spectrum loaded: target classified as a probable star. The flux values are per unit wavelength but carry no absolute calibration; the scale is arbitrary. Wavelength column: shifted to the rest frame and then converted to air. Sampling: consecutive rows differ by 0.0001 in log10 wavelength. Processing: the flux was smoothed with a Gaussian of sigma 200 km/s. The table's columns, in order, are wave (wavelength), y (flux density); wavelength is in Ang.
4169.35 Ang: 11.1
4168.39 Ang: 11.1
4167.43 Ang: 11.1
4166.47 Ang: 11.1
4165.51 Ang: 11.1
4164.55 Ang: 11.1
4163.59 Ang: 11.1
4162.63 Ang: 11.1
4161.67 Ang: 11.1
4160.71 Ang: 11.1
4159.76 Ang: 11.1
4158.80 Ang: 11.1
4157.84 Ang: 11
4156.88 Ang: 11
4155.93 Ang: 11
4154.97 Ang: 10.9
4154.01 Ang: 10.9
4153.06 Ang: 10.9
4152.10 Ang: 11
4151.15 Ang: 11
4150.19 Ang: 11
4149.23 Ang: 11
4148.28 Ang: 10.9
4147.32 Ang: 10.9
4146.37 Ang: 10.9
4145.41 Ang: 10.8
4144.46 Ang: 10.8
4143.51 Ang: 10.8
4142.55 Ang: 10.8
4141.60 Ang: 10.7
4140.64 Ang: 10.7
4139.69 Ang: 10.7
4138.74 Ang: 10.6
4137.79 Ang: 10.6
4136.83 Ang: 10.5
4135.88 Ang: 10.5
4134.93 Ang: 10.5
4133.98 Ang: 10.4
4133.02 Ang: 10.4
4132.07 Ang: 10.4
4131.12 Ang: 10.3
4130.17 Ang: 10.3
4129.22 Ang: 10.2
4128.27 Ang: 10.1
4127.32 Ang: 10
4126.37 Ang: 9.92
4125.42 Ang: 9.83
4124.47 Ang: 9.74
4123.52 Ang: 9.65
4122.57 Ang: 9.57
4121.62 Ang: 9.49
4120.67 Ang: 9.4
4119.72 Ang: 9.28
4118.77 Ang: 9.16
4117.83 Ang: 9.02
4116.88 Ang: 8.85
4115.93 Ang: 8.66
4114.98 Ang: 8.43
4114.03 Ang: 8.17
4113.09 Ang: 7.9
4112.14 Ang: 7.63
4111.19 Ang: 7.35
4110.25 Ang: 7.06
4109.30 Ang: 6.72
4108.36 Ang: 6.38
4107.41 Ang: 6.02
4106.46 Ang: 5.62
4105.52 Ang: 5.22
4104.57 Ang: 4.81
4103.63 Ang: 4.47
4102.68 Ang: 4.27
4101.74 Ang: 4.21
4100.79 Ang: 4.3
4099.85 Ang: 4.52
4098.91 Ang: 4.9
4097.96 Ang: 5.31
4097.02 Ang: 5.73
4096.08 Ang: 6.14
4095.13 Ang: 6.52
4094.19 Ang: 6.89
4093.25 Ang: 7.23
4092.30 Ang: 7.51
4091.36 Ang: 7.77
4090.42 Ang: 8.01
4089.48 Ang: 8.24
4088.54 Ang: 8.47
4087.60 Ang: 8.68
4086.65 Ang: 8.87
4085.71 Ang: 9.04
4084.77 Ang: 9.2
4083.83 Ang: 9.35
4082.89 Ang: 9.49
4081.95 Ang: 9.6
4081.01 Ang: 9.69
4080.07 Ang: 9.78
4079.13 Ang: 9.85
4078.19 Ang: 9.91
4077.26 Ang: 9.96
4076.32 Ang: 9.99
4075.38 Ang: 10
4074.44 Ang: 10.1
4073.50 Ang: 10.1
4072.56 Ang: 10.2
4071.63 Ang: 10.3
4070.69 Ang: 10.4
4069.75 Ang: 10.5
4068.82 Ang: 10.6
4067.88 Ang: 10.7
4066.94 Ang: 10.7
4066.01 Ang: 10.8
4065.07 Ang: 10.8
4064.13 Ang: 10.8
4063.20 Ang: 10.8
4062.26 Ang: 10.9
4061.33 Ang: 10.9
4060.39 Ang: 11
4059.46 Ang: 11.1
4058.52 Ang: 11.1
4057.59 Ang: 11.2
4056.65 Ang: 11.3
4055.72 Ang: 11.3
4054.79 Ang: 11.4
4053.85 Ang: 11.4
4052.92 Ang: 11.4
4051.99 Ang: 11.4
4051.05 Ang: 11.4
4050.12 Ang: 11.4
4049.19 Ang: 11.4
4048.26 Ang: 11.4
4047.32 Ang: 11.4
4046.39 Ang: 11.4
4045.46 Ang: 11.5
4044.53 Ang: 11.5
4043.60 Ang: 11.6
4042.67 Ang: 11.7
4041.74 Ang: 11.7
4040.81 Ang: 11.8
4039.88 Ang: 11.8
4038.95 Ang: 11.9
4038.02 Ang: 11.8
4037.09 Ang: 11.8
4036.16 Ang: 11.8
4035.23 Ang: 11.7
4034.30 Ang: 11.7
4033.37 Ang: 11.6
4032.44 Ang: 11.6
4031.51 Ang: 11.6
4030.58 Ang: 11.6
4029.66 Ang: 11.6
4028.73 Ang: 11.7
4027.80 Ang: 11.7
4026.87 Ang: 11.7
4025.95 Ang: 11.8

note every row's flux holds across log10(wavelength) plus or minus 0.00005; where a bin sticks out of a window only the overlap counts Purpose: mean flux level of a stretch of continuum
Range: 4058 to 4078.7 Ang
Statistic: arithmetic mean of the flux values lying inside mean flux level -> 10.5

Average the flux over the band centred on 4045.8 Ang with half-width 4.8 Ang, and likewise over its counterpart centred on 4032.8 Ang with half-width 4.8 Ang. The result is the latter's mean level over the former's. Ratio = 1.01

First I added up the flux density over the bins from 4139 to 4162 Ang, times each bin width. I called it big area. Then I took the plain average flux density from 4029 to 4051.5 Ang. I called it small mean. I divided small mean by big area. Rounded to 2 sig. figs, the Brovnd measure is 0.046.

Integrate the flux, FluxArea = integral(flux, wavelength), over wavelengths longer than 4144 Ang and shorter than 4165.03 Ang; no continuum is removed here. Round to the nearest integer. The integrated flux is 231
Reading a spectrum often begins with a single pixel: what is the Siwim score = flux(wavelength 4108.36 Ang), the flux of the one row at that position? 6.38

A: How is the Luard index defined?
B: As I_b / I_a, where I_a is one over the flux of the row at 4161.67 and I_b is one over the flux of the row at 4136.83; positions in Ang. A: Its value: 1.06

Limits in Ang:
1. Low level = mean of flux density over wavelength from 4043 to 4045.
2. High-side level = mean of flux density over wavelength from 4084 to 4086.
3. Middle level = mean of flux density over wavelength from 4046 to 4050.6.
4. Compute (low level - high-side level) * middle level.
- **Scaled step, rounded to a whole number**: 28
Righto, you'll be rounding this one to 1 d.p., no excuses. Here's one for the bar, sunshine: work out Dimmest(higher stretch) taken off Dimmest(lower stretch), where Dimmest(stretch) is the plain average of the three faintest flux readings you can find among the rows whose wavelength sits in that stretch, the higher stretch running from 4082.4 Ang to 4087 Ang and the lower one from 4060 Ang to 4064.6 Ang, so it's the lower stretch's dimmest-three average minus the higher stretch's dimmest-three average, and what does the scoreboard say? 1.8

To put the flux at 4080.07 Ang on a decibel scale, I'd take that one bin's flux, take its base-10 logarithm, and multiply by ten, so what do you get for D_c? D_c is 9.9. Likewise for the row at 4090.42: 9.0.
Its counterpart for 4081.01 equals 9.9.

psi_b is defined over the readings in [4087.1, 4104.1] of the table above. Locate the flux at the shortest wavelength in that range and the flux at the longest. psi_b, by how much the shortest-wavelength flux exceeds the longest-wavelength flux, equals 4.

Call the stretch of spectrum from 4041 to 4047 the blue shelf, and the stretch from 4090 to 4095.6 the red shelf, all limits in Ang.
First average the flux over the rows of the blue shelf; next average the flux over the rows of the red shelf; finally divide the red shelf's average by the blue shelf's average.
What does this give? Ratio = 0.63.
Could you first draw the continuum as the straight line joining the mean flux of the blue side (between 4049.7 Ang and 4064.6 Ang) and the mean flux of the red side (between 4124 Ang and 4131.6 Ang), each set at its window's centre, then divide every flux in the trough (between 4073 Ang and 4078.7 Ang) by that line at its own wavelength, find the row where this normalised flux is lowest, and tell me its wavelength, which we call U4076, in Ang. 4078.19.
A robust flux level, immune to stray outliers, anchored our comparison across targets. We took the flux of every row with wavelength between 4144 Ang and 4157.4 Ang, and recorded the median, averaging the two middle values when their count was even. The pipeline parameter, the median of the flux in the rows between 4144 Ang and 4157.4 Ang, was 10.9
